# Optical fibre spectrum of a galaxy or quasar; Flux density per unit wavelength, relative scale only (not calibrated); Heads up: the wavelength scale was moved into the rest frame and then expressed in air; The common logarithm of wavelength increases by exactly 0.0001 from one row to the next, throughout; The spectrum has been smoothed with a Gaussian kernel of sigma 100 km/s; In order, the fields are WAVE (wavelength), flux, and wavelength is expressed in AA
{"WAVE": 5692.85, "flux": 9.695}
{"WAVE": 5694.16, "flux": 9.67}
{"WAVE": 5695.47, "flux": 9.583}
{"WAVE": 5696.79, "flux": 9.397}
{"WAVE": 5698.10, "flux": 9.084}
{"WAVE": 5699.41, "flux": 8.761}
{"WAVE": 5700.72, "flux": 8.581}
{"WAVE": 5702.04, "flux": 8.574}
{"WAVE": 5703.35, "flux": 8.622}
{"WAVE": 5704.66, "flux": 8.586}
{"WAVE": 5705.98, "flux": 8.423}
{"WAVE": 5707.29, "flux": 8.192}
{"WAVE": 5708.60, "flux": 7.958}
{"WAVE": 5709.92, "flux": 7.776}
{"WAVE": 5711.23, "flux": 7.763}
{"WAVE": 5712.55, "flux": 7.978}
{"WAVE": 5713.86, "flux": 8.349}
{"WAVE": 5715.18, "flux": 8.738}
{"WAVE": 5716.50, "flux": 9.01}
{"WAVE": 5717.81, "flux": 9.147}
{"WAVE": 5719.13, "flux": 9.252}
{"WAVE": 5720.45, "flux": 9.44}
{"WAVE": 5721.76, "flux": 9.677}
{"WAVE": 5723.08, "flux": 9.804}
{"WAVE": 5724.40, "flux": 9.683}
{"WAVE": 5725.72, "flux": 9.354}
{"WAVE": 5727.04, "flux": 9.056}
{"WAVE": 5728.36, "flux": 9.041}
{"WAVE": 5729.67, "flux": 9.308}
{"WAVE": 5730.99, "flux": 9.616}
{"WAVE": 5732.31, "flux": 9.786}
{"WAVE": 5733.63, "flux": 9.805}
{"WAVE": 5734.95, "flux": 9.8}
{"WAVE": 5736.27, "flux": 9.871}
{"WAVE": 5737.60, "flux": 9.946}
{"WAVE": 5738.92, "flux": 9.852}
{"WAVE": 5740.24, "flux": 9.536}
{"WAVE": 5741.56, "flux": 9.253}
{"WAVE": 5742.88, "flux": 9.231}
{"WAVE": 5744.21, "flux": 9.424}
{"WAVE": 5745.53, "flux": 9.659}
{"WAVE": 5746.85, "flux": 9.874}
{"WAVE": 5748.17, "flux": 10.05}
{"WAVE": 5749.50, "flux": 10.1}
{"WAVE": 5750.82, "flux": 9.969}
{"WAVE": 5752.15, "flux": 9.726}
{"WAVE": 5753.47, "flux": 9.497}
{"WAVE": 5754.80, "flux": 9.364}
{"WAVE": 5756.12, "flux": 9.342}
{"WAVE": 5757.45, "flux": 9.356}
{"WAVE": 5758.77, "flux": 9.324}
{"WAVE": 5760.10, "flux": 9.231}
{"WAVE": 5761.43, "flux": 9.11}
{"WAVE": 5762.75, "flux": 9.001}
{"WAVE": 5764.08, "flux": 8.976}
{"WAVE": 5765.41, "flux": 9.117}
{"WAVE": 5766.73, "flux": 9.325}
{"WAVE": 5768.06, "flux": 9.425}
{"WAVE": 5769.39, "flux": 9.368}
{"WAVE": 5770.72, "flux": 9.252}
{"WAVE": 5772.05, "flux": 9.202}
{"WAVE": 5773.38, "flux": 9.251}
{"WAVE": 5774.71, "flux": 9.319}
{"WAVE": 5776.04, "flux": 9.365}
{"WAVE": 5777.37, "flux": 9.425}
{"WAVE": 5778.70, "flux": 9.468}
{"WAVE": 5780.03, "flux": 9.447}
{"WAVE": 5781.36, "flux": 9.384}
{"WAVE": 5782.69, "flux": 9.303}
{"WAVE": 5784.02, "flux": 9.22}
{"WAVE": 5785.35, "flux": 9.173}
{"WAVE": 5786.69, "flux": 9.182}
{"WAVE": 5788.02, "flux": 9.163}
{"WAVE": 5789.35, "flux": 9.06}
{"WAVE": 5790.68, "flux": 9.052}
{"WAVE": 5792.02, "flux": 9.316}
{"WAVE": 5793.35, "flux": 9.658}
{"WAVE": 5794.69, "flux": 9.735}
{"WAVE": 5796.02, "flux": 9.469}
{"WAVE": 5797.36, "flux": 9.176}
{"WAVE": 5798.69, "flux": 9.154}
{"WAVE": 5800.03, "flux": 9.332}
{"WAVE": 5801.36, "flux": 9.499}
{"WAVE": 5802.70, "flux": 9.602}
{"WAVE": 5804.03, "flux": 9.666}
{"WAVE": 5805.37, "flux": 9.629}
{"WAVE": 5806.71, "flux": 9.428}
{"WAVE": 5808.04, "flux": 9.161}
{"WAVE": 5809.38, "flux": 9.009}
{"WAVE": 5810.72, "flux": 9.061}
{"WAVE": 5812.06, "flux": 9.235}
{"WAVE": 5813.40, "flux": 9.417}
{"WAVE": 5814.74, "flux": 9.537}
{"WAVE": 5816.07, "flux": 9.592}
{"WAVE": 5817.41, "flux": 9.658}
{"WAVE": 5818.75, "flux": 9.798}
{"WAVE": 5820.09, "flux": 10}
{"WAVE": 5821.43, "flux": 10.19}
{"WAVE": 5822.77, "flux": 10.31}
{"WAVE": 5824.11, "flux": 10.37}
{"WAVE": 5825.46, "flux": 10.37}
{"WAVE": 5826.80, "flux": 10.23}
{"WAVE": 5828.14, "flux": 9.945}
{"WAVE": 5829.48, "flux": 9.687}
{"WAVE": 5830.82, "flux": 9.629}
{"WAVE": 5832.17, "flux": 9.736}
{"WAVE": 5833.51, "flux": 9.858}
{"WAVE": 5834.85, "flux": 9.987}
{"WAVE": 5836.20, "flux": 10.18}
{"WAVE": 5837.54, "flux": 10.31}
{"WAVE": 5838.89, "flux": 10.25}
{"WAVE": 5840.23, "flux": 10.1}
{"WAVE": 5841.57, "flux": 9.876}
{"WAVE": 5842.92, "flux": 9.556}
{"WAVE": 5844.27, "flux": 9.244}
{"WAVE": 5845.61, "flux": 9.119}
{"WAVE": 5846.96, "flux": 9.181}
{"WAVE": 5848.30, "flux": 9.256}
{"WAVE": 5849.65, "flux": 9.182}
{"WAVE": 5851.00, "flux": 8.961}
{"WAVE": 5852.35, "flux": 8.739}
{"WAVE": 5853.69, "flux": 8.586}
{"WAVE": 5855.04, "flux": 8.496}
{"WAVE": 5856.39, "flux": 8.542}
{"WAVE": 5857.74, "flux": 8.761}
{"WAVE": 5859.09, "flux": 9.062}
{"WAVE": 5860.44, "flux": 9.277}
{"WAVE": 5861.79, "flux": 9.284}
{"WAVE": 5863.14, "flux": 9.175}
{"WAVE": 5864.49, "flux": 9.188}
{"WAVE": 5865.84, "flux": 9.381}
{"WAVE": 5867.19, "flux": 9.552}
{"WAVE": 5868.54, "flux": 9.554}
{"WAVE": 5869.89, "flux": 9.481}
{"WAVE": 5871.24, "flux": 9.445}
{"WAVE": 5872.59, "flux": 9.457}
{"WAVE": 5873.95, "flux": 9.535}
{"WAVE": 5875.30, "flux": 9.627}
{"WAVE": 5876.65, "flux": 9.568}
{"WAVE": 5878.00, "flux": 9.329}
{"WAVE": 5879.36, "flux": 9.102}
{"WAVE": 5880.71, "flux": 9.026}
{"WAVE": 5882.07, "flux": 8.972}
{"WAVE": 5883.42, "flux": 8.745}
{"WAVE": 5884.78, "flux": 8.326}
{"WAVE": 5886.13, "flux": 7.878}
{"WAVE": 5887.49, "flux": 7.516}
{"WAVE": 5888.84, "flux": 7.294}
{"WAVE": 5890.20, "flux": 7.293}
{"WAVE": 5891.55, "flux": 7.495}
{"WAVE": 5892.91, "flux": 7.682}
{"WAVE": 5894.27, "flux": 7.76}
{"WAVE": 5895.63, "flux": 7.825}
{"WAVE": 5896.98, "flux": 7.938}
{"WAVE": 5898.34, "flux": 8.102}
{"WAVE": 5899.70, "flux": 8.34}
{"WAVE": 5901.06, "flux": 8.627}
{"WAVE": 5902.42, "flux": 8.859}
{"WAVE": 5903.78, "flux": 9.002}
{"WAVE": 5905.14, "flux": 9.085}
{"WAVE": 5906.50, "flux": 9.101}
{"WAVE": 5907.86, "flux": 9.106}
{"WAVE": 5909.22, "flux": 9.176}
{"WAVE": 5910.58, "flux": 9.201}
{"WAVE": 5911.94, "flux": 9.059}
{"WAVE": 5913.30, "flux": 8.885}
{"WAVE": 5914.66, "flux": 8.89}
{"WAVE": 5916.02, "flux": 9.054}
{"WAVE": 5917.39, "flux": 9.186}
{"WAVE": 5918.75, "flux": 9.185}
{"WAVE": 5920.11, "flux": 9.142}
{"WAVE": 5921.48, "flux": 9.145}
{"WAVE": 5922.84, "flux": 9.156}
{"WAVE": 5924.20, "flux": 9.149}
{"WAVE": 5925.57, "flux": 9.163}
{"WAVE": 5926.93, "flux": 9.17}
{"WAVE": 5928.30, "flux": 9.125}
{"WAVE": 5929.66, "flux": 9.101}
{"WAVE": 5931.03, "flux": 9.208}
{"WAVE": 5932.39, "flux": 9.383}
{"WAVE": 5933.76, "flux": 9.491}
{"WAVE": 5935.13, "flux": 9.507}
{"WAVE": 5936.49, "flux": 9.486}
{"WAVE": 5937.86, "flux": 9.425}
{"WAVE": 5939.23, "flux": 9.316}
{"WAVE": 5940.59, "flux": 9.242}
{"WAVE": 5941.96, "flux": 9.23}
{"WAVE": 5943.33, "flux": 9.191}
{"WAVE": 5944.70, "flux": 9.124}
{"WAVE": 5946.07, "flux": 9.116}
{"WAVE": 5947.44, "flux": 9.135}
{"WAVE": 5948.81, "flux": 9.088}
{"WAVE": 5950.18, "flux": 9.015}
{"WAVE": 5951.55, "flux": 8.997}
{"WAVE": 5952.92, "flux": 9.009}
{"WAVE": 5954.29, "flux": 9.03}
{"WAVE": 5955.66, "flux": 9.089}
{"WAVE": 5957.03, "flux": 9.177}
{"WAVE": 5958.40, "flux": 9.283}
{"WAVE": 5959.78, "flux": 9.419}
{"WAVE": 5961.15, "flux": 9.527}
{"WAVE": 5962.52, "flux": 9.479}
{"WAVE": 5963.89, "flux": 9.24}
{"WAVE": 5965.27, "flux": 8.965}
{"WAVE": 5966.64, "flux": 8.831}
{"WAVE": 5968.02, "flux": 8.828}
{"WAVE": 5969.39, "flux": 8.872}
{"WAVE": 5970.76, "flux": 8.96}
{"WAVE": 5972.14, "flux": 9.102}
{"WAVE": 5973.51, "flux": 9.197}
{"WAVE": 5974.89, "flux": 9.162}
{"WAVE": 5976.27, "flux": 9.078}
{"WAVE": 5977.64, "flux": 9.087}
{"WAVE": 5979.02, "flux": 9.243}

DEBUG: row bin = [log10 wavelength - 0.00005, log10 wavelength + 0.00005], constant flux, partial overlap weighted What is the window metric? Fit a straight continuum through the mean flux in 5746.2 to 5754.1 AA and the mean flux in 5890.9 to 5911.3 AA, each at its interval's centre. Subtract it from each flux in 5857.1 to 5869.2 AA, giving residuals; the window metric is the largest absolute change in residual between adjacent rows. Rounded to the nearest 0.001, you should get 0.313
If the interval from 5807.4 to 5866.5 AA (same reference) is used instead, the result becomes 0.313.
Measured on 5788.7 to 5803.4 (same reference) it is 0.354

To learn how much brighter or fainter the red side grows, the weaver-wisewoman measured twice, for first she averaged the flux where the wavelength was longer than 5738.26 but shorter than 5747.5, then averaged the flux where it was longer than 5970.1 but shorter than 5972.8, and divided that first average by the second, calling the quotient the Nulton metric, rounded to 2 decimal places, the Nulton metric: 1.06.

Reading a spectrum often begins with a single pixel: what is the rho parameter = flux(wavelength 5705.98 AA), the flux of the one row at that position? 8.423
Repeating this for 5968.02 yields 8.828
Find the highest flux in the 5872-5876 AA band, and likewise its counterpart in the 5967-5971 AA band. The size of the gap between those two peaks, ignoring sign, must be 0.67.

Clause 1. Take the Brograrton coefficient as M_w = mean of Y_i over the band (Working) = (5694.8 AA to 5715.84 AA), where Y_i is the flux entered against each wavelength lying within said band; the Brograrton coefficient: 8.5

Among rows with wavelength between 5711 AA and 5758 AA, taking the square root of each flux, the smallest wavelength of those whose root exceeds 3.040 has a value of 5719.13 AA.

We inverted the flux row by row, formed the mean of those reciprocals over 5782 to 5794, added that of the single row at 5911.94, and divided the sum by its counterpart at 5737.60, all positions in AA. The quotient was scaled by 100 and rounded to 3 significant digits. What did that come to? 218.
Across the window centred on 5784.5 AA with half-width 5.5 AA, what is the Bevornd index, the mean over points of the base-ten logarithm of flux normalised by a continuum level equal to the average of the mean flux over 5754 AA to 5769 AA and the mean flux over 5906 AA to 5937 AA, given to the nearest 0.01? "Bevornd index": 0.00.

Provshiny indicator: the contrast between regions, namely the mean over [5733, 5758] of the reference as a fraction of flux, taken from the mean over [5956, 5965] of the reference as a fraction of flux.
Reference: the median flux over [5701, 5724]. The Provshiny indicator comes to 0.03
